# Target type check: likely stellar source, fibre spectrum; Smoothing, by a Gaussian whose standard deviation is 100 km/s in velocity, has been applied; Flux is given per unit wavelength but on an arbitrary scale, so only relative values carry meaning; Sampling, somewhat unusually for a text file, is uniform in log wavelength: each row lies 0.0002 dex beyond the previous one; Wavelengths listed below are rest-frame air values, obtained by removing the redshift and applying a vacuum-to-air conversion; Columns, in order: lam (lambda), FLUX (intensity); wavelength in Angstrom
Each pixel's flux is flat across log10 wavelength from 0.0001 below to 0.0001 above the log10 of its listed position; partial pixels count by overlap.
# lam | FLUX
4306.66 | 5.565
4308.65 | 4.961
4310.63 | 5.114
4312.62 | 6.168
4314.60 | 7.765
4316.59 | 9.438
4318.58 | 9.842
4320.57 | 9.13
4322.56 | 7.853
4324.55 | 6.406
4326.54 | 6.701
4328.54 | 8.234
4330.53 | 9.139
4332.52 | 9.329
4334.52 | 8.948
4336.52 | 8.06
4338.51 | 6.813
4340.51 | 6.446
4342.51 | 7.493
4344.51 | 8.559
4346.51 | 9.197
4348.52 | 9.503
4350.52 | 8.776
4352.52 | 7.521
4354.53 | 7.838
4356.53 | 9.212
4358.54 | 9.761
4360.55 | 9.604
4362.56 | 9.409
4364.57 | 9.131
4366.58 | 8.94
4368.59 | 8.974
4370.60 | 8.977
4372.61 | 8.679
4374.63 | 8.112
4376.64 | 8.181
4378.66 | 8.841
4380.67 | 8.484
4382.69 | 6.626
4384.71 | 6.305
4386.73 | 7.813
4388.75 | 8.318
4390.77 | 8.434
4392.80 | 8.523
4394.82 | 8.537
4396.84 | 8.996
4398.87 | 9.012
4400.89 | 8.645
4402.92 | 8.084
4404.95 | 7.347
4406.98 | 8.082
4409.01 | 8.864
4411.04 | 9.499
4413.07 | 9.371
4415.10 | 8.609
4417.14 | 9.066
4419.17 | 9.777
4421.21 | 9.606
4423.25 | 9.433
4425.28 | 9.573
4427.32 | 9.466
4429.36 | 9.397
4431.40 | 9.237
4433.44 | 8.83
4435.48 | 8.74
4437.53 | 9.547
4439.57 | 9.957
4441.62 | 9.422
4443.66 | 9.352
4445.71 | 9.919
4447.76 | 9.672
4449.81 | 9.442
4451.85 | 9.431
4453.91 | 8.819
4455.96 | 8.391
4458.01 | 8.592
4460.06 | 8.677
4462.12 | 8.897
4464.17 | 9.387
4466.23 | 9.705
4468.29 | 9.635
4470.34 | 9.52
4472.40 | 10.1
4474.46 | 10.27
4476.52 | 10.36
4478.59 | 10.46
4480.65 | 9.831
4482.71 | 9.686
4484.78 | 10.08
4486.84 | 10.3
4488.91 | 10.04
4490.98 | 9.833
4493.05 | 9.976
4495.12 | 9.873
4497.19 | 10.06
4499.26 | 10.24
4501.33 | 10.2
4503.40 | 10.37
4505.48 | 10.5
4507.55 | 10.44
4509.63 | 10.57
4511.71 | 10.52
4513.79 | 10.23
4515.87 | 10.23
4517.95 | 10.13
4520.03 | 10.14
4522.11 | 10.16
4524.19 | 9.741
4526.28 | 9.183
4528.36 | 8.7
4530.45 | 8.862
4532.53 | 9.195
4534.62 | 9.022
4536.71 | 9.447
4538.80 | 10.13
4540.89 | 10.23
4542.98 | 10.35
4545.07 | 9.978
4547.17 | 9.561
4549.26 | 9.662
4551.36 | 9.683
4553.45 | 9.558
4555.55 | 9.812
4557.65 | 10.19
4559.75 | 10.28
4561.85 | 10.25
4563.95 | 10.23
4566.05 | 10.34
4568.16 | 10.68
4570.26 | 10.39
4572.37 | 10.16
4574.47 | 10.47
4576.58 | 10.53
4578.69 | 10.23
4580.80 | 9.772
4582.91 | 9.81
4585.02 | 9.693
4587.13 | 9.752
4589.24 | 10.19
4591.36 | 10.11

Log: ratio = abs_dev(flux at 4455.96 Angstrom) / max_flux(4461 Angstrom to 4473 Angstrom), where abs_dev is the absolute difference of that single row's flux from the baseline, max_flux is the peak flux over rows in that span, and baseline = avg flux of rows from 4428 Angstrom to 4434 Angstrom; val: 0.08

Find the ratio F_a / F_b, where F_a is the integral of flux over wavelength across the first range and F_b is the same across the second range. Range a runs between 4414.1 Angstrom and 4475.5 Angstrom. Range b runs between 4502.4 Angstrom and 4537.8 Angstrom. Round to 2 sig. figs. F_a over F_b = 1.6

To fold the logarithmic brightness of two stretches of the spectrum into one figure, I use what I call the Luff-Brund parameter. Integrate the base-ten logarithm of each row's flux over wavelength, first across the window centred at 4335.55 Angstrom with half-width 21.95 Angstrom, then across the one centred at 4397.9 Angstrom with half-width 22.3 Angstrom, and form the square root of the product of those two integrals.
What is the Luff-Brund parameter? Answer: 40.7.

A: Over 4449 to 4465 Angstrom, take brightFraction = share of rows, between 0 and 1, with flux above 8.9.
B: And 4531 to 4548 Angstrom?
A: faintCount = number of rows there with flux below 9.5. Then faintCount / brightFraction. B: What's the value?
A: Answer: 8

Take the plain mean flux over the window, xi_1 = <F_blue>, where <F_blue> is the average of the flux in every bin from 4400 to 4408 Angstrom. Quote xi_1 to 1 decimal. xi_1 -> 8.0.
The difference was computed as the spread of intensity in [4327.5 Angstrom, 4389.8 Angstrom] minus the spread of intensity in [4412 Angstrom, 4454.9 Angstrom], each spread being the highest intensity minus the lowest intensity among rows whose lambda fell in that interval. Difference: 2.1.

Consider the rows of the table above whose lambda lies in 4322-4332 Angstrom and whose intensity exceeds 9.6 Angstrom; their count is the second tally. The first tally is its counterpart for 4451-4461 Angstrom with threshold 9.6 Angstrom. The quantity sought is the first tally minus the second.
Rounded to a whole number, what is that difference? 0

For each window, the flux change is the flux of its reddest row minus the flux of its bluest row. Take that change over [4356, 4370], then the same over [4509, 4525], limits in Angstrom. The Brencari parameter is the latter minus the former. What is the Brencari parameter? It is -1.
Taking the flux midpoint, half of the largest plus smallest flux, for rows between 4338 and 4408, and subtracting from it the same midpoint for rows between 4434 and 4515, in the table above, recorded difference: -1.4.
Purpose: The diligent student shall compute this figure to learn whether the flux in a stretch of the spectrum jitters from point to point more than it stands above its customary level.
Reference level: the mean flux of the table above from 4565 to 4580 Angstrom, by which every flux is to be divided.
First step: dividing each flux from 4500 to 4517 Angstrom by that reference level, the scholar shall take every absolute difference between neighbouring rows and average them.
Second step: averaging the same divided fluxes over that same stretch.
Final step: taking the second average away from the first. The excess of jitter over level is -0.99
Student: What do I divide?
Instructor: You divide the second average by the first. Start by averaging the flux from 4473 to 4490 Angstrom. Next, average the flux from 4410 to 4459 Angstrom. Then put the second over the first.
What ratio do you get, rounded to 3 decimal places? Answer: 0.918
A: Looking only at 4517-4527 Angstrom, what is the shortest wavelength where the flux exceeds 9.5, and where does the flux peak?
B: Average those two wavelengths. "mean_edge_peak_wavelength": 4520.0 Angstrom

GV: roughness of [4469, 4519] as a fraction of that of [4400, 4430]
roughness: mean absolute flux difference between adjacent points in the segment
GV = 0.43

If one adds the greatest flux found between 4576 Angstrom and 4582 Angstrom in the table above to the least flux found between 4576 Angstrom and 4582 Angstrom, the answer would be 20.3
